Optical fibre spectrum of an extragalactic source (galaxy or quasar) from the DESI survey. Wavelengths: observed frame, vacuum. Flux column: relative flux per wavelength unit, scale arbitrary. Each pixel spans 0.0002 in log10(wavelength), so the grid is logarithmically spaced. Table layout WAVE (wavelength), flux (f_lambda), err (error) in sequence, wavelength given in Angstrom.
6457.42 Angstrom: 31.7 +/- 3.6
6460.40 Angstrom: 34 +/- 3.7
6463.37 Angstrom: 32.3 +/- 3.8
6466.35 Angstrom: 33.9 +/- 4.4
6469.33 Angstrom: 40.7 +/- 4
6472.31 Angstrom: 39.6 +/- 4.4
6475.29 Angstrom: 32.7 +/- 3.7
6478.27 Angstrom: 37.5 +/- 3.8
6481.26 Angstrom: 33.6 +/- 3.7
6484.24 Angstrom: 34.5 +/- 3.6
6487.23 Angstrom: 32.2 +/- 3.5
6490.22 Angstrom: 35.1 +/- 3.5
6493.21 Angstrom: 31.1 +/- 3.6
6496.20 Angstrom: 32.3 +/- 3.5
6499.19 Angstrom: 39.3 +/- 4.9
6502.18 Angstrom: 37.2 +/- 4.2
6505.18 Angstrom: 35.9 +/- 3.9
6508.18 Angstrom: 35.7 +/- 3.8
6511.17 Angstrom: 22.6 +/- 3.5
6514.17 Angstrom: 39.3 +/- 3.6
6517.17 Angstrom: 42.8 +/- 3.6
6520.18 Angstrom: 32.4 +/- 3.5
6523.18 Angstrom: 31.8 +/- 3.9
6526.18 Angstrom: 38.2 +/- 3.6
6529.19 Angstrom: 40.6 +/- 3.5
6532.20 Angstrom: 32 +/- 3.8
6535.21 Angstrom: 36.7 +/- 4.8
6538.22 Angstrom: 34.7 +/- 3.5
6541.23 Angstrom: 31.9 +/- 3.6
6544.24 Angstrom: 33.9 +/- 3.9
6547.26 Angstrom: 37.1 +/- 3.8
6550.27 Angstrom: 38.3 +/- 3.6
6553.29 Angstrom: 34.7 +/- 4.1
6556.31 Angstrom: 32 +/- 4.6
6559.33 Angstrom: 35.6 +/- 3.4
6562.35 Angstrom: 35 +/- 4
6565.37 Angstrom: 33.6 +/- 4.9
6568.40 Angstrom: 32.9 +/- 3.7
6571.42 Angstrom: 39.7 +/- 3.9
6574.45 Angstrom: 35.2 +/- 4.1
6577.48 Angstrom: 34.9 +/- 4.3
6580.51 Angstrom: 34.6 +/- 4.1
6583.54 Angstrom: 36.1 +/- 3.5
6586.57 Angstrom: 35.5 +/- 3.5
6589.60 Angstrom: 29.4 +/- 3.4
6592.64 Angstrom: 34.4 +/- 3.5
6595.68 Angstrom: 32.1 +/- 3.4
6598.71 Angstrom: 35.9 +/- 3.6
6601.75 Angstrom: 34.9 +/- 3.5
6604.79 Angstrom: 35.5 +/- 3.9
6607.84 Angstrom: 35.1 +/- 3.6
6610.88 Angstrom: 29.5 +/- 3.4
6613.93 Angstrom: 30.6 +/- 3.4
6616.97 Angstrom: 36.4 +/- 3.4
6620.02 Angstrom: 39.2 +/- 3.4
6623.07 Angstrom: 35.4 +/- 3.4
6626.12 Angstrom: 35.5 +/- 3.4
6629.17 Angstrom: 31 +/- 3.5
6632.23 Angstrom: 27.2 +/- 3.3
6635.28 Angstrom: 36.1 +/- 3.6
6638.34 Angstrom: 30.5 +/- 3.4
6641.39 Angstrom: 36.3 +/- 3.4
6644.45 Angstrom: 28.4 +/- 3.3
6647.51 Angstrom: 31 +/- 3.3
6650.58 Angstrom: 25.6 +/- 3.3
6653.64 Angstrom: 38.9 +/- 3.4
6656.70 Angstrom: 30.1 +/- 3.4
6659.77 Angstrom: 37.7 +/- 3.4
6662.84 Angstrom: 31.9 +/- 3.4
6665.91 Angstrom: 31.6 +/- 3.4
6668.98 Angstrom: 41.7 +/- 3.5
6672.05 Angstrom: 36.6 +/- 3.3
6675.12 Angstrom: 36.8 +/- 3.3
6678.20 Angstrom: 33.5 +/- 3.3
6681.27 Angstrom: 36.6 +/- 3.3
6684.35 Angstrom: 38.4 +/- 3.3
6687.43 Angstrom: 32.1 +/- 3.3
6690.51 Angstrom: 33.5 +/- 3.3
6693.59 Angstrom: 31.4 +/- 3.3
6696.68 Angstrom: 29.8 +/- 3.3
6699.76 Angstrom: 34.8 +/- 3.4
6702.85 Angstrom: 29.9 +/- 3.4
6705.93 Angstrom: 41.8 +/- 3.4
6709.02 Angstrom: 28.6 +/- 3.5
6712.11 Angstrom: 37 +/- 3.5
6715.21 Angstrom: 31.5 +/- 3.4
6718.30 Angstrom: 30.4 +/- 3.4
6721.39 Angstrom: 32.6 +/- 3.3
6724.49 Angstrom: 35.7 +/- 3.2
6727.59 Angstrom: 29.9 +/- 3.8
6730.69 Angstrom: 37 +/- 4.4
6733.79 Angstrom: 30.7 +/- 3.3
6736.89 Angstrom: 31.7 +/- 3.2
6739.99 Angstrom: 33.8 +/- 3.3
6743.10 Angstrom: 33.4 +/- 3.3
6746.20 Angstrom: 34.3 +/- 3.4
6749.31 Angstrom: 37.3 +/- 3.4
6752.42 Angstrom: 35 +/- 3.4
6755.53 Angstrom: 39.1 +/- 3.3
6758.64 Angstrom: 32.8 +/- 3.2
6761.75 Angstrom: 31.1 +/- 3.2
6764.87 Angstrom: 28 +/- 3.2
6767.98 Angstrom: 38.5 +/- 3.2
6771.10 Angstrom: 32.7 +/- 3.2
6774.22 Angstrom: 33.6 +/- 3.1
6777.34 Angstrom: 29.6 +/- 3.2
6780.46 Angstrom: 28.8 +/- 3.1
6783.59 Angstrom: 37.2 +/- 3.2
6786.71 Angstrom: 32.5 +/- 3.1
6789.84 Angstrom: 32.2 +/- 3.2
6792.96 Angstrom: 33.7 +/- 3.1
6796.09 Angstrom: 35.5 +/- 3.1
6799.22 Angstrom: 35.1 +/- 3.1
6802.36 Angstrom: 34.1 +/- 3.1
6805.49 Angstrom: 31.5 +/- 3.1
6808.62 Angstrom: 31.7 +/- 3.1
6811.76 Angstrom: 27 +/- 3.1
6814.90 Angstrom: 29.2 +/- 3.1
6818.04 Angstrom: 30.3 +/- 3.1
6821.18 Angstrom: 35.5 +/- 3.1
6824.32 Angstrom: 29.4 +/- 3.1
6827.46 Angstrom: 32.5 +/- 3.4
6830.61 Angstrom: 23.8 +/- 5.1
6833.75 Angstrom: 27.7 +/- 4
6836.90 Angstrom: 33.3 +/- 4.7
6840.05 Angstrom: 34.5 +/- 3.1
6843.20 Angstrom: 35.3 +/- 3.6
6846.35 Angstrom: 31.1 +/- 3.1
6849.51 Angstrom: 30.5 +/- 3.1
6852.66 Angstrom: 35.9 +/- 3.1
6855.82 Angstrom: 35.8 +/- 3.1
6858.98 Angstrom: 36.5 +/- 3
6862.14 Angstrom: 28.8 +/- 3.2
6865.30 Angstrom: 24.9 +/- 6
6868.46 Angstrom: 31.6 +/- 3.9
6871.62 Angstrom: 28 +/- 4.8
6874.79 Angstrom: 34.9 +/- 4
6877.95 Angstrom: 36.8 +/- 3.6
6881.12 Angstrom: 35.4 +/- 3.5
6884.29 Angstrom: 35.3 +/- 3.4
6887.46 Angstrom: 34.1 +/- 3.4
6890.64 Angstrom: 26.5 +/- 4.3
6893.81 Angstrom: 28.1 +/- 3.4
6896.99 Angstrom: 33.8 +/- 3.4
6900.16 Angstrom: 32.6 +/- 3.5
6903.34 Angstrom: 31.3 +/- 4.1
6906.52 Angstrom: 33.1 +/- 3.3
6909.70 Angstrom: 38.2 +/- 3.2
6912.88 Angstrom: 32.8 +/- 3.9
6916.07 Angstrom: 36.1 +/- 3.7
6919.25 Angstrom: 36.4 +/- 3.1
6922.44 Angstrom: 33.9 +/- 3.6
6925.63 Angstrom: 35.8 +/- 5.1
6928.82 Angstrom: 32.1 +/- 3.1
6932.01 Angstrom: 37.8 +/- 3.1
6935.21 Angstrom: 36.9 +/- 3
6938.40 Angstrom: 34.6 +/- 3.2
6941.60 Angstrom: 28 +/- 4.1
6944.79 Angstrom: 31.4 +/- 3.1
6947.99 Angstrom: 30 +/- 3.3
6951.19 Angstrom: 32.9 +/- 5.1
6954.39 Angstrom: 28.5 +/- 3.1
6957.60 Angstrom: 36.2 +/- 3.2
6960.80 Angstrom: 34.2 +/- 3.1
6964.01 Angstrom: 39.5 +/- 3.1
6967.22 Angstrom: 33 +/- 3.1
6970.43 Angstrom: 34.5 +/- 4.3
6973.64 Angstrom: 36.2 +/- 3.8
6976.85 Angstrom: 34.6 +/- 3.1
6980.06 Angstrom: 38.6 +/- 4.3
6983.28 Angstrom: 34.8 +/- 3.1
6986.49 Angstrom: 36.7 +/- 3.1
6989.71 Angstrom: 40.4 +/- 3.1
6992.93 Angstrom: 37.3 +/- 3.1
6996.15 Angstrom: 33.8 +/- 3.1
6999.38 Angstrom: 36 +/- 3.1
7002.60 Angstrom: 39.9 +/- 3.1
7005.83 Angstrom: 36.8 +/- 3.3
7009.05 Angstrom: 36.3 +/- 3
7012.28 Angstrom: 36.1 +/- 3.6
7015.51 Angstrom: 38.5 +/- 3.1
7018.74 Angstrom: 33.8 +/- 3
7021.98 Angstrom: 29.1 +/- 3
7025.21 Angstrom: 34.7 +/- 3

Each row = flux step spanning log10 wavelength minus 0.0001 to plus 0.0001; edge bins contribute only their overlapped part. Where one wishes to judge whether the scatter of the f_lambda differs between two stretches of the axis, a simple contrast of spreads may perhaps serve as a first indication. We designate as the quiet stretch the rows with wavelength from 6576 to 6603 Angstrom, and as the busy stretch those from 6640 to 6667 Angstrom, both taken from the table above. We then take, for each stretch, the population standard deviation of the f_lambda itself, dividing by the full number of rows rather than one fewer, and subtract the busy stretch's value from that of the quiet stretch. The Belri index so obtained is -2.1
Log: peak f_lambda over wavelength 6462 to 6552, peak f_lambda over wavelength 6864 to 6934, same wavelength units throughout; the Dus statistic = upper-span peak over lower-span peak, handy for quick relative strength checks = 0.89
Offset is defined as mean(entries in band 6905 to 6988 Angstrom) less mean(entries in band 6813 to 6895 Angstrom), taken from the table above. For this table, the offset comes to 2.7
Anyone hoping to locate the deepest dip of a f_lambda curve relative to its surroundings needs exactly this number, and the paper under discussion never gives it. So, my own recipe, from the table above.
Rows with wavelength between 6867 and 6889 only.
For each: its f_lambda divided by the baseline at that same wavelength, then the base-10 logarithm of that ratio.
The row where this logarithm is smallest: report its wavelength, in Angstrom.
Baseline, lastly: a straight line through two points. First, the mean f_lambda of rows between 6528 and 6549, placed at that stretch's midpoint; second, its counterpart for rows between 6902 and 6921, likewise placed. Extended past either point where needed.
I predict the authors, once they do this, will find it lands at 6871.62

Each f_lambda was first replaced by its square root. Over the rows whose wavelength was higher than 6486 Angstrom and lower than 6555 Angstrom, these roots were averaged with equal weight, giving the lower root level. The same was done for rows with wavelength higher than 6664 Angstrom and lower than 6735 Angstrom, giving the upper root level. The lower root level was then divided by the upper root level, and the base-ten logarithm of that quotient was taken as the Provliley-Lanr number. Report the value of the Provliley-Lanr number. 0.006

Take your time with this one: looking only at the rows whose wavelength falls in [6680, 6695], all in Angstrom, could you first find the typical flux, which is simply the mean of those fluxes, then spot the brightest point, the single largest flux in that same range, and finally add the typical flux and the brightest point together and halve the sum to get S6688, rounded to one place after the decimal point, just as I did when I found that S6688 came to 36.4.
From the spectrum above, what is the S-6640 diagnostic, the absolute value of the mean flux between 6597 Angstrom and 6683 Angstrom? 33.9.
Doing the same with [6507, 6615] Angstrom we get 34.6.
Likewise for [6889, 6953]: 33.1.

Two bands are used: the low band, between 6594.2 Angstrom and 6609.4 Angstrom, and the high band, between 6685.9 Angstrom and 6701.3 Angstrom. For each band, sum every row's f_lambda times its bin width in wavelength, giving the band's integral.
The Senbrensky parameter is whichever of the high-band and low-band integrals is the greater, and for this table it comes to 527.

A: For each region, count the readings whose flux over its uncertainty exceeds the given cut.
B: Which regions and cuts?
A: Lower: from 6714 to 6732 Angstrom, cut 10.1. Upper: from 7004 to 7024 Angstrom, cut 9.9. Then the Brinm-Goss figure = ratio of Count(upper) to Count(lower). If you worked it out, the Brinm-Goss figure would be 5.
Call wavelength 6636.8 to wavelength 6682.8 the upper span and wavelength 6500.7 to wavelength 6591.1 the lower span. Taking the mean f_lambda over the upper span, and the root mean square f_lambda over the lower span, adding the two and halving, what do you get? 34.5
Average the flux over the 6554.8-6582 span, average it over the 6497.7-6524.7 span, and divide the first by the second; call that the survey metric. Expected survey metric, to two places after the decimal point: 0.99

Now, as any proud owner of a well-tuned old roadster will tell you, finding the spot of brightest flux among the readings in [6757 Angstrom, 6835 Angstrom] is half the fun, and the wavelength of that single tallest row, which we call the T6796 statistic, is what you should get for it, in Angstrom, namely 6767.98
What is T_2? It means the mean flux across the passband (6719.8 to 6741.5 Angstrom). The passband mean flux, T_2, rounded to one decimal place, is 33.1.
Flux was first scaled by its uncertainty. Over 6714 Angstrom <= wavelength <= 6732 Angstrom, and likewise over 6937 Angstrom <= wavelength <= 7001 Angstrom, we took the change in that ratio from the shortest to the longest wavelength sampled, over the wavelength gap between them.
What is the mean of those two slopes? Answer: -0.021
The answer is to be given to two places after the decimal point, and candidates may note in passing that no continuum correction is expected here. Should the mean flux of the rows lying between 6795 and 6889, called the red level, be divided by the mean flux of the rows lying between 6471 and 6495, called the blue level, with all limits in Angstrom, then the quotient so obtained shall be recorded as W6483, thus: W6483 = 0.93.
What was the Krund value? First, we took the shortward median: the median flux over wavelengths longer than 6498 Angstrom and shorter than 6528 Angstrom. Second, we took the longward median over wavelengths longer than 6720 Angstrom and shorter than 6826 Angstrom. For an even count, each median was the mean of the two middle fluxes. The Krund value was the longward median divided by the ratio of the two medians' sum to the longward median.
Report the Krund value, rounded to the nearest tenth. 15.5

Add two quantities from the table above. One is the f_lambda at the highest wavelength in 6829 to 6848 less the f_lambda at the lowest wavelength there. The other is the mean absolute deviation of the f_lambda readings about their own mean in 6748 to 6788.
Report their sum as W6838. 10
